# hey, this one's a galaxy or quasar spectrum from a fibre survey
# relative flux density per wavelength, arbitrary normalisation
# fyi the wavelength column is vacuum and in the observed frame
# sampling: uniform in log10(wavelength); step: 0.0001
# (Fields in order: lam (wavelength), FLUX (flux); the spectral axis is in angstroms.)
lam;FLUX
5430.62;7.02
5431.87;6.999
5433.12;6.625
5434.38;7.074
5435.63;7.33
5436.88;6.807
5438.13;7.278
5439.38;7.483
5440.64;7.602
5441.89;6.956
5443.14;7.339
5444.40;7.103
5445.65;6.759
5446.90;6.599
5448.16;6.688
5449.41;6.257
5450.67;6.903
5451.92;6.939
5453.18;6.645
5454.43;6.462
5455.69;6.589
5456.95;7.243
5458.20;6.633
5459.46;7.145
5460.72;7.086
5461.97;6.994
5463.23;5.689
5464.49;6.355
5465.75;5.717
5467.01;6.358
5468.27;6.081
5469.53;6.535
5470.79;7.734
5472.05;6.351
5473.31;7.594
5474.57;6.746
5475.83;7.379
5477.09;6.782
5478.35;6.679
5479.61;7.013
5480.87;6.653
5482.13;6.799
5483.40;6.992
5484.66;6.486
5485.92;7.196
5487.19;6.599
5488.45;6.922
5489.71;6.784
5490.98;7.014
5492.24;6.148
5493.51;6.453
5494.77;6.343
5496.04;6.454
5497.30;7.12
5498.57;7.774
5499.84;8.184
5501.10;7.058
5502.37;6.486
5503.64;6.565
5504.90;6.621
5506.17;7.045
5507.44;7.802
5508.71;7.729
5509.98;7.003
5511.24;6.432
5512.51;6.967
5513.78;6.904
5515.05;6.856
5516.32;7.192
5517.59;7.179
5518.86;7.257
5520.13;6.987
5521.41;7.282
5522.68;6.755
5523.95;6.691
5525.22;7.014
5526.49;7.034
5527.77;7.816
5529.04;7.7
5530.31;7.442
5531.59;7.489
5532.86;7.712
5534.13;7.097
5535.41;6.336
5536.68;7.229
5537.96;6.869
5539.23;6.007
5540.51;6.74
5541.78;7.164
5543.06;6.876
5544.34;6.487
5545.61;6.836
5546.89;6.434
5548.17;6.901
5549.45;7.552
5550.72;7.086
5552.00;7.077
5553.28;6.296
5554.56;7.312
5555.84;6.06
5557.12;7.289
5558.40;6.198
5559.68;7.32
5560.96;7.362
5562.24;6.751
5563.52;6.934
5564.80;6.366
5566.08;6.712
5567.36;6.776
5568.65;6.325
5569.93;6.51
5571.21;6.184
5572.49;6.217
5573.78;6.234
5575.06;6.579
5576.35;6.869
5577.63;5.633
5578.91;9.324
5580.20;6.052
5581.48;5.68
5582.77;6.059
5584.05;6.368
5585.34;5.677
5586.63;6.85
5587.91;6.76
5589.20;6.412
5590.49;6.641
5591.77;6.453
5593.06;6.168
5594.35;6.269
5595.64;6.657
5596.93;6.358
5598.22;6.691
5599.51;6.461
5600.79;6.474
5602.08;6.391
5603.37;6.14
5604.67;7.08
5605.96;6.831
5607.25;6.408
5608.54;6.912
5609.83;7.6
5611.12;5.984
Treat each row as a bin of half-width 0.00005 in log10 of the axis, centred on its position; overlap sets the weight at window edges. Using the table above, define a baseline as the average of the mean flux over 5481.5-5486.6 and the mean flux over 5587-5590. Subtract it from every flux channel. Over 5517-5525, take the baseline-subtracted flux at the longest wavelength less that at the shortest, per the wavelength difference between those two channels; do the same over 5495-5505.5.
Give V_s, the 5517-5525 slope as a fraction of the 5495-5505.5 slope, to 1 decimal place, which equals -4.1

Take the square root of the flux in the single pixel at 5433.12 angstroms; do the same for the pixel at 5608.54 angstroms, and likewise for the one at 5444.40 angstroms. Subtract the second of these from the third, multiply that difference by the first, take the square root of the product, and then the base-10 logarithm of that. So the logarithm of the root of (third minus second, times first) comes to -0.52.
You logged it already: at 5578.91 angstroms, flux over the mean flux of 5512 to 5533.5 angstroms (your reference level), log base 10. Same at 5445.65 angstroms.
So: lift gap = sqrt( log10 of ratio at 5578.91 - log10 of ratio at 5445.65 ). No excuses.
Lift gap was 0.374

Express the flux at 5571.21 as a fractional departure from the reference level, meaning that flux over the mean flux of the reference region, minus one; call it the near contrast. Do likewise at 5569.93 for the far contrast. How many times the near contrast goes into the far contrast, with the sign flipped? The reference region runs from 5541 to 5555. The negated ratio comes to -0.55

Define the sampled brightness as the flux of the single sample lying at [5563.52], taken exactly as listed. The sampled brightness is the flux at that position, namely 6.934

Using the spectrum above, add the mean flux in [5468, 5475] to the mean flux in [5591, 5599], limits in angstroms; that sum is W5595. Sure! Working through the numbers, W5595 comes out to 13.3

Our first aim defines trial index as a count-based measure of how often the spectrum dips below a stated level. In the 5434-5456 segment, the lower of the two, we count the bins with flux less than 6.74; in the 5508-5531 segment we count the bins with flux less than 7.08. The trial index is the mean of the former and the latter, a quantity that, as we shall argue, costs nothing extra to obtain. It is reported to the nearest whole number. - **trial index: 8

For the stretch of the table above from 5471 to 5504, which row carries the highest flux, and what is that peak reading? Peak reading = 8.184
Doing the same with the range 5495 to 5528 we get 8.184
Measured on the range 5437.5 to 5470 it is 7.602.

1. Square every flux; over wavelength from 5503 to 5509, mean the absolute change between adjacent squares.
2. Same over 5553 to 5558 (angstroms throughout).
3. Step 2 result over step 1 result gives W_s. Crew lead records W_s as 3.3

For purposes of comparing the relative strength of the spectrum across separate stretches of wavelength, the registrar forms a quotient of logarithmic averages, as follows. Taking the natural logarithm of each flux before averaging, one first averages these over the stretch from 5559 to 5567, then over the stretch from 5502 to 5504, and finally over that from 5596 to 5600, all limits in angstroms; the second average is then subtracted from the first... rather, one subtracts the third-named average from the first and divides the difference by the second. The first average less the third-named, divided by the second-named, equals 0.032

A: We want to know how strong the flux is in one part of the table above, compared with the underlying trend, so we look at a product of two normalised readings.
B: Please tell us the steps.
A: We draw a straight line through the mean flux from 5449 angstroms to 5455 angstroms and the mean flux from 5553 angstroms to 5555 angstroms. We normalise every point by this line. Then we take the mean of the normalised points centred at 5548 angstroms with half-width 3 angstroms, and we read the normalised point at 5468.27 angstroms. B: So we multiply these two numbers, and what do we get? 0.93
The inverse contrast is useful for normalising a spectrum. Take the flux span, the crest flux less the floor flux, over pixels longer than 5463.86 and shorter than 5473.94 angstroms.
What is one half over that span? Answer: 0.25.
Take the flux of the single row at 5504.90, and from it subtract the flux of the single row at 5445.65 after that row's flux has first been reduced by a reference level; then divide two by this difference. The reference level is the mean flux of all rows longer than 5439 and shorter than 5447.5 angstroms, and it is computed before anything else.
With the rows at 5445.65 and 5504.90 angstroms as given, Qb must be 0.29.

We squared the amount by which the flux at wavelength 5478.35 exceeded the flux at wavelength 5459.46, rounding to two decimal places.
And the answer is 0.22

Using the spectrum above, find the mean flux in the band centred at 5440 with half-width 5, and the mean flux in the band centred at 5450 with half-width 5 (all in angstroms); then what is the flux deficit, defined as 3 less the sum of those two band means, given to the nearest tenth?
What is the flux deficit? -10.9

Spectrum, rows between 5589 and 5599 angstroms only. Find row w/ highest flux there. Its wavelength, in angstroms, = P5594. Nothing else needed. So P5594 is 5598.22 angstroms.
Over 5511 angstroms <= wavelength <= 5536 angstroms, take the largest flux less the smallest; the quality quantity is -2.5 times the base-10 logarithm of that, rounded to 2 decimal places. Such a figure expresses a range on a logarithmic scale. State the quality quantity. -0.43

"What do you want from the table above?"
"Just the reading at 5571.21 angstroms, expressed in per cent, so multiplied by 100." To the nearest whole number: 618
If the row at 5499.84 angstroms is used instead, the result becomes 818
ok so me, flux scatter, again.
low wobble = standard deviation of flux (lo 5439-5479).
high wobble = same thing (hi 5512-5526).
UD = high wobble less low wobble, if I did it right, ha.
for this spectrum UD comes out -0.3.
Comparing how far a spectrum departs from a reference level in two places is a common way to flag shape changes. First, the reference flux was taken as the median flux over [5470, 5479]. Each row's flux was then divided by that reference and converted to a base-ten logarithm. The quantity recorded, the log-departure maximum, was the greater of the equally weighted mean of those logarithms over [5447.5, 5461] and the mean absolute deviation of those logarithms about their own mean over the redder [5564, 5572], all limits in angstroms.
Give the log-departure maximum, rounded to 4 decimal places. 0.0125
